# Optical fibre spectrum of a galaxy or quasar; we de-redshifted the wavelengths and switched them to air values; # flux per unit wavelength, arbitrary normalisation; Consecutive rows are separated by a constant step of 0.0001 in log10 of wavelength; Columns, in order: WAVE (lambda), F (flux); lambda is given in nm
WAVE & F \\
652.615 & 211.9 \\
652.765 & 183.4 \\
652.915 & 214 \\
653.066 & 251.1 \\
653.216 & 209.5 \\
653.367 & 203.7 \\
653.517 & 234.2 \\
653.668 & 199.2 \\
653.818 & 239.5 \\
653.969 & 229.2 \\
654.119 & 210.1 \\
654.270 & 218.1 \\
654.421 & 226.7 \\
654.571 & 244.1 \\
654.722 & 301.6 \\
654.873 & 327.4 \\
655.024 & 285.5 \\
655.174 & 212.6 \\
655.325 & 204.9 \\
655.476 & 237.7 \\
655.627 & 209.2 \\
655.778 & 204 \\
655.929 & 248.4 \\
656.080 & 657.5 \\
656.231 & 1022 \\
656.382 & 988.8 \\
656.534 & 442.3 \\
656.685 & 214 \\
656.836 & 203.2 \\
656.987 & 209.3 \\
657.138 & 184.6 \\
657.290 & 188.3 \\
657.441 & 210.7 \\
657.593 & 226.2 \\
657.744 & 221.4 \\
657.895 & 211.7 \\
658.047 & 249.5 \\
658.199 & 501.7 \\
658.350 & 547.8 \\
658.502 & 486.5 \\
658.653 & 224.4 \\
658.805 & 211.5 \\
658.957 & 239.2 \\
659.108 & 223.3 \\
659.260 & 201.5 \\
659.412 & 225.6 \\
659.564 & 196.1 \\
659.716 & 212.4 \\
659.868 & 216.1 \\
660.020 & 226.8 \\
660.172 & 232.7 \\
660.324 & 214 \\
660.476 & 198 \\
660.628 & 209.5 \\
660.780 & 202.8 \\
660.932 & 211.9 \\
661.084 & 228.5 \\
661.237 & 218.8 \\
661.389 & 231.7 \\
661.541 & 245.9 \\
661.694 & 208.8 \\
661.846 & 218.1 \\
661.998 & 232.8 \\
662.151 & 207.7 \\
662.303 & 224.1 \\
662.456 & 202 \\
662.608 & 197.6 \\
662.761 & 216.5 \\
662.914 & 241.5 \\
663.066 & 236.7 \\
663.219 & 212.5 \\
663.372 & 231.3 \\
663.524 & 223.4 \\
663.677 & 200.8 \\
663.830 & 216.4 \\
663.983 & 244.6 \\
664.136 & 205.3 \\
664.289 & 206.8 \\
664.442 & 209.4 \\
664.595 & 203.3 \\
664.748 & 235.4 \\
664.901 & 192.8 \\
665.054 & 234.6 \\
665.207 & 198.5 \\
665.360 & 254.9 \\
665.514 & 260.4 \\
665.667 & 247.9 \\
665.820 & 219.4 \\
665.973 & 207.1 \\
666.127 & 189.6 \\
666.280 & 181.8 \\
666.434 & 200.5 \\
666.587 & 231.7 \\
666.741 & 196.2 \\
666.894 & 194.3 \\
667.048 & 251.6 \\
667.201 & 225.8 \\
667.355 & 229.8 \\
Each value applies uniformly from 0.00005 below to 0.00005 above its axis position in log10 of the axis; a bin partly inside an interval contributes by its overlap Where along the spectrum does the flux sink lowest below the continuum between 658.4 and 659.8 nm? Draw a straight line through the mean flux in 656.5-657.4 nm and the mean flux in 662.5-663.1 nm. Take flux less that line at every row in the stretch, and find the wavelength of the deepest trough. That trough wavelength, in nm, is 659.564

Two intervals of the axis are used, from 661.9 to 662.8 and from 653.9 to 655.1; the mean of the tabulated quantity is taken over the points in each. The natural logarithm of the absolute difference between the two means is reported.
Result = 3.7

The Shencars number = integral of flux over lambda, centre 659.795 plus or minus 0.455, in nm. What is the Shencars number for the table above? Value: 199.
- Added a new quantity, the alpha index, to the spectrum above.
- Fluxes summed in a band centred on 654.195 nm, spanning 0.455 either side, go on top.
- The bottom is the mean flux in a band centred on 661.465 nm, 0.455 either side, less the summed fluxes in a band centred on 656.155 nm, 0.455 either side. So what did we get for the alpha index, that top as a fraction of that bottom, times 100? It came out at -41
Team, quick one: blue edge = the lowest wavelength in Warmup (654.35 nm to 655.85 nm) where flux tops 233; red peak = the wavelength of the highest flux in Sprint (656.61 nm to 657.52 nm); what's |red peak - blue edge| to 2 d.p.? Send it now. 2.11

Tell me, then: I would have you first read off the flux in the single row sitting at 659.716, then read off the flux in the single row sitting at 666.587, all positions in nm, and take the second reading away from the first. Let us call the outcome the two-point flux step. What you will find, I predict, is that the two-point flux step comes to -19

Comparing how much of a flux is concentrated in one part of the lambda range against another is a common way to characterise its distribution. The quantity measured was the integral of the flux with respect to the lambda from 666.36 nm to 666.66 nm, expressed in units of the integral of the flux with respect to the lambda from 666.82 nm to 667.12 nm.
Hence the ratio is 0.97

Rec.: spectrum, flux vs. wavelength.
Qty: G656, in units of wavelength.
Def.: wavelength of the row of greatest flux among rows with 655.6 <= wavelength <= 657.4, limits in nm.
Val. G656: 656.231 nm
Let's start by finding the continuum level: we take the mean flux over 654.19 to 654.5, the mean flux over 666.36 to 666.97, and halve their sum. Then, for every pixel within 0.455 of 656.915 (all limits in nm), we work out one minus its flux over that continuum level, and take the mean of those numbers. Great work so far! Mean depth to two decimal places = -0.12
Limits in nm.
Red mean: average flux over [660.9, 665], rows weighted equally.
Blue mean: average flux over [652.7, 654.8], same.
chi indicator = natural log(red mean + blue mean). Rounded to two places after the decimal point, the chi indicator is 6.10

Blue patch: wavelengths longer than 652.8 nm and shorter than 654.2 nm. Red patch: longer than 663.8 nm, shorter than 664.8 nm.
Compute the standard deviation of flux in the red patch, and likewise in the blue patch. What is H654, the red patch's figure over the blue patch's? 0.9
